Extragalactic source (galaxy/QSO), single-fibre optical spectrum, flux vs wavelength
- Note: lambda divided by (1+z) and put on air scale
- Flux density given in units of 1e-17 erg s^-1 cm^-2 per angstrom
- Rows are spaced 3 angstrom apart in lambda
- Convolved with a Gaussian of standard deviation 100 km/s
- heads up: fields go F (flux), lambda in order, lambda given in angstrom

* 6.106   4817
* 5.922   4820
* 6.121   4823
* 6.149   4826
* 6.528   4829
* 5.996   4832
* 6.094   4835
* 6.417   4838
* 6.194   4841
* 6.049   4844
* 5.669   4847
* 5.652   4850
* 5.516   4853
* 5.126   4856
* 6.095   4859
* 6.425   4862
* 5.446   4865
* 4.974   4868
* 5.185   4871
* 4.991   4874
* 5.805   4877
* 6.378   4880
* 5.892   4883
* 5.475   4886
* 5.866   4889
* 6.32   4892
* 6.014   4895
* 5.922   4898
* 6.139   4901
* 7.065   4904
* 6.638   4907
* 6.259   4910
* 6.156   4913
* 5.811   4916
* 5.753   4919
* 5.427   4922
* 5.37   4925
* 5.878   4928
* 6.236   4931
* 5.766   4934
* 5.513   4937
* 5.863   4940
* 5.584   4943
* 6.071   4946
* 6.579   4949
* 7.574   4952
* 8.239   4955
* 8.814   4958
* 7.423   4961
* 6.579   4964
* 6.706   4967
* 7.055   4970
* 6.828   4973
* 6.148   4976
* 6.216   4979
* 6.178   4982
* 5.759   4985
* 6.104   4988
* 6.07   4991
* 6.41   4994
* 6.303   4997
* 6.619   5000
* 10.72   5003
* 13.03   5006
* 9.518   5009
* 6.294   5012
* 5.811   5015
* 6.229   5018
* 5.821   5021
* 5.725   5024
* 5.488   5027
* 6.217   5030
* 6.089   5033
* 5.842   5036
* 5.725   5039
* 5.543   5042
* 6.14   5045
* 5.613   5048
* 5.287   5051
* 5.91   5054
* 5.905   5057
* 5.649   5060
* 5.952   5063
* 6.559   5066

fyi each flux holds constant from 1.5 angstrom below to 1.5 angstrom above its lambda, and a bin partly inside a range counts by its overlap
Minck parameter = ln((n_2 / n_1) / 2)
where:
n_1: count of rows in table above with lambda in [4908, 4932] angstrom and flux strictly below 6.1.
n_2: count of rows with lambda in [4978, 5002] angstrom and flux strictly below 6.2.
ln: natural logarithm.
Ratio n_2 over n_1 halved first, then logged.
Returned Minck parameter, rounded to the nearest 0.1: -0.9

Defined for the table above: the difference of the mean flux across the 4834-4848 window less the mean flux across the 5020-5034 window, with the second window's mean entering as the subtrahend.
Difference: 0.2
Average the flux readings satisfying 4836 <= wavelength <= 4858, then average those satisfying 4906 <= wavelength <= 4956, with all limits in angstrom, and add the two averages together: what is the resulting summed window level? 12.0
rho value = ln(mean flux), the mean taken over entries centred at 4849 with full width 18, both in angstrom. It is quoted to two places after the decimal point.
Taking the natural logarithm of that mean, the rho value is 1.74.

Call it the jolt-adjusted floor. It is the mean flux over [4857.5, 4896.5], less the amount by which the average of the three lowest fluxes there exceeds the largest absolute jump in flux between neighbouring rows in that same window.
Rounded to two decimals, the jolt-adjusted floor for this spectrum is 1.69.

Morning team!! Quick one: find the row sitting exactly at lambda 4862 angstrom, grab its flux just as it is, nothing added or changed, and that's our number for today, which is 6.425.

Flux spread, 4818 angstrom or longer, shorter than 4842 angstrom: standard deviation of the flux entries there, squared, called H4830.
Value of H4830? 0.04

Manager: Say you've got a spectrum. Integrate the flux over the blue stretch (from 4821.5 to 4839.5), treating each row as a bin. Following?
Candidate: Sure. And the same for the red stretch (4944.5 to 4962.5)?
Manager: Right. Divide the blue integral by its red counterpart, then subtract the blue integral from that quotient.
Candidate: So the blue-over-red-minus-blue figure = -111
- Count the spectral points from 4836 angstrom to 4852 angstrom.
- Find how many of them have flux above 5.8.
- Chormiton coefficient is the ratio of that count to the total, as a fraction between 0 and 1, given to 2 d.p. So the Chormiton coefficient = 0.60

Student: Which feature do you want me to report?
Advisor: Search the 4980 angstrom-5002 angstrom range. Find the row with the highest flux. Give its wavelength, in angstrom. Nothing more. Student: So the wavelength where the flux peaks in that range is 5000 angstrom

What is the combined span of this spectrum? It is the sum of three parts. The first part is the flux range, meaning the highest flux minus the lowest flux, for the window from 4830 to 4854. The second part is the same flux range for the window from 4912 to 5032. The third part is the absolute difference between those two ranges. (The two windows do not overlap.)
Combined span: 15.3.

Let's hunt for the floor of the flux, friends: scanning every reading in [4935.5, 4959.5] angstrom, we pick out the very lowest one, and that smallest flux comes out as 5.513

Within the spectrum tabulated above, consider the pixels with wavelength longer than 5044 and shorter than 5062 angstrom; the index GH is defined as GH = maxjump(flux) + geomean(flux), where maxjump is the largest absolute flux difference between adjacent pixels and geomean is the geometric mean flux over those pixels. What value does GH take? 6.4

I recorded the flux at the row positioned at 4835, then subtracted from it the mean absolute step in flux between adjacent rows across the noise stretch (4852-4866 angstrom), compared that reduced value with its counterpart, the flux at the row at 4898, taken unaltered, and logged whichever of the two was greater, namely 5.92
